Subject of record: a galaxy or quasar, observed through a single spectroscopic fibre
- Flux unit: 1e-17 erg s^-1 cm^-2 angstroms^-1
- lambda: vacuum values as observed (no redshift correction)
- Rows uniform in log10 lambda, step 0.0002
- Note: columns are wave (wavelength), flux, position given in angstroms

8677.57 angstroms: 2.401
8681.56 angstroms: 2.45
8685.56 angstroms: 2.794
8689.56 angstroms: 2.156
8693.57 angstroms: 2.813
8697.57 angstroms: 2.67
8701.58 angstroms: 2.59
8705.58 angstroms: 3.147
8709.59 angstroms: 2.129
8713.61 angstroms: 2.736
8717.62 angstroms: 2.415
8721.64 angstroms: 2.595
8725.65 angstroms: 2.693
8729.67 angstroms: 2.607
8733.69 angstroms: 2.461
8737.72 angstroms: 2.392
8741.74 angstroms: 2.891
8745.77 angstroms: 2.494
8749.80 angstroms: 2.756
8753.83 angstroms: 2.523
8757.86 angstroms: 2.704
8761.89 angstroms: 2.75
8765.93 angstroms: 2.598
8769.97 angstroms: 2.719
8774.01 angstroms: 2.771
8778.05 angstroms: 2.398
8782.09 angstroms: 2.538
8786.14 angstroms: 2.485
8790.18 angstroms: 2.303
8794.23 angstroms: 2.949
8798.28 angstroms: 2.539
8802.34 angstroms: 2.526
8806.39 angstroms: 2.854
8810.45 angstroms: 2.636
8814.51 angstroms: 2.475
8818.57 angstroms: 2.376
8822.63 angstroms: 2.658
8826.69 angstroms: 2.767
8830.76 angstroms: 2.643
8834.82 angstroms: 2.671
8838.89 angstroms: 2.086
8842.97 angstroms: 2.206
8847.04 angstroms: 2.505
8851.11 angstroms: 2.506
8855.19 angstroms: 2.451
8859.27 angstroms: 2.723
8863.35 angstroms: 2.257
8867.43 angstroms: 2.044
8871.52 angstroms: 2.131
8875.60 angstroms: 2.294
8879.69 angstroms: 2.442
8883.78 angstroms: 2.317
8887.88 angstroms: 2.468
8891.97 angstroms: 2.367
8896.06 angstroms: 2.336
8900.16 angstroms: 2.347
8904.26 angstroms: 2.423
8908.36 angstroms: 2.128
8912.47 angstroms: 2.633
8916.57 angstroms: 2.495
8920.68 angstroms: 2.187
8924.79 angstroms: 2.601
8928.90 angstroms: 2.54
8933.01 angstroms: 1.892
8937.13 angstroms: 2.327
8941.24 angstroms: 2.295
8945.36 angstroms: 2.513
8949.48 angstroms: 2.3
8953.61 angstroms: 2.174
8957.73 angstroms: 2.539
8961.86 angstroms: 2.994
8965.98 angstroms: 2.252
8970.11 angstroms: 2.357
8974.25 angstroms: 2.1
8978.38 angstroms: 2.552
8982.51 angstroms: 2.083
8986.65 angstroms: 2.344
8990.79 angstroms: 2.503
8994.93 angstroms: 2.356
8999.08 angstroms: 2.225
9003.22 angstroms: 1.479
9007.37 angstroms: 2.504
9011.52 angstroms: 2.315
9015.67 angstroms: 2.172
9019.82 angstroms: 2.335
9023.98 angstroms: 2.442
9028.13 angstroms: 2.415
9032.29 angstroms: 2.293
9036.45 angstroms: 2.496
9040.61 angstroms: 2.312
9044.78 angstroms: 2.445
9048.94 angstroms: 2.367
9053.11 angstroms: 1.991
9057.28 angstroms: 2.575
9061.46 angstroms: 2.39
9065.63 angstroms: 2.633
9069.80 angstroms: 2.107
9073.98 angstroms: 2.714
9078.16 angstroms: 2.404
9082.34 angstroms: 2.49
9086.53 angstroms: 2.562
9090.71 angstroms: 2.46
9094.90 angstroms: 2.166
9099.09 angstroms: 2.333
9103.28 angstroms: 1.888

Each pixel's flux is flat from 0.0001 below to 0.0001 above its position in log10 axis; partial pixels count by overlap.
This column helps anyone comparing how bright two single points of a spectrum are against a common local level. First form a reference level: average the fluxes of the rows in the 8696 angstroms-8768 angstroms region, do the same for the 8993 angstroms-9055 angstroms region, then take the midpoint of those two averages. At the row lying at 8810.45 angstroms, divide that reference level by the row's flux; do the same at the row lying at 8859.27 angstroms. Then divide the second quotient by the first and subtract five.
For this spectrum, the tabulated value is -4.03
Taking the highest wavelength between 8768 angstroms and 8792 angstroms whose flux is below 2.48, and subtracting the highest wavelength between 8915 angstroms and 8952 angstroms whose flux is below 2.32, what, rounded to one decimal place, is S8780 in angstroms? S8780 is -159.3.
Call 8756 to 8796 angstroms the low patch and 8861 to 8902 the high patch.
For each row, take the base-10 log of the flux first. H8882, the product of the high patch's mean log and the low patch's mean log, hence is 0.151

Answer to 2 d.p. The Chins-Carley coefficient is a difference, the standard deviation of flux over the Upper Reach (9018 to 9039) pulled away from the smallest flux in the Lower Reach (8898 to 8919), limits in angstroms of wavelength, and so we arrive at 2.05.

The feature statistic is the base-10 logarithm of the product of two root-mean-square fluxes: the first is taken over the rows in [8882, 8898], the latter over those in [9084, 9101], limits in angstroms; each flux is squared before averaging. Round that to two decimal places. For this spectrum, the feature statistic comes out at 0.75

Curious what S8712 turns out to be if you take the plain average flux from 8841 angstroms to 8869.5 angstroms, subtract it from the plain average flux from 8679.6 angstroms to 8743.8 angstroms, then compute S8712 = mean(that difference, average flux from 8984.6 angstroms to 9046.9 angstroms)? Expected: 1.26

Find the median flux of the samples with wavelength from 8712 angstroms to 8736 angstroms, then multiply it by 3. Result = 7.8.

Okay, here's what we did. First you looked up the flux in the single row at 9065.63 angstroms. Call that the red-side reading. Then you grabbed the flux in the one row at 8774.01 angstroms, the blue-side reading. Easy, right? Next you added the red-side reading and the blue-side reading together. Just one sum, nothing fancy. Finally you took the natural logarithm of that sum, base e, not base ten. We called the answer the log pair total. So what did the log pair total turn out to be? 1.69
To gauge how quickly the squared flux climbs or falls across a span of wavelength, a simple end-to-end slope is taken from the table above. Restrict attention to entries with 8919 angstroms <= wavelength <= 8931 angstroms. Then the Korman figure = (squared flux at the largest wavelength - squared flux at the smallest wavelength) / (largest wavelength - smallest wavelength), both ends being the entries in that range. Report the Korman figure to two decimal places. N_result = 0.20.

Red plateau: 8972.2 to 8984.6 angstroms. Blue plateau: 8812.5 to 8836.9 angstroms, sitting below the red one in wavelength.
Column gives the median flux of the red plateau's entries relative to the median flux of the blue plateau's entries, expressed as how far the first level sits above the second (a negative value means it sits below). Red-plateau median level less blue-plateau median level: -0.6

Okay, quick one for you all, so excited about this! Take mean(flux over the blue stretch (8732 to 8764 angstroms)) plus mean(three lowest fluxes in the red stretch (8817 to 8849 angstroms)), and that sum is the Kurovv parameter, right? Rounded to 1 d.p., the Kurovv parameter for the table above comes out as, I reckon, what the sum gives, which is 4.8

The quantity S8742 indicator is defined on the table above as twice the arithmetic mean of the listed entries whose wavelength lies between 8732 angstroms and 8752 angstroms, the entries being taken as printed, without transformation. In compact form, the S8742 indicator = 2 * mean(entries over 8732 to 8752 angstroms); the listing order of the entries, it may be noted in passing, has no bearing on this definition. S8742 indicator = 5.20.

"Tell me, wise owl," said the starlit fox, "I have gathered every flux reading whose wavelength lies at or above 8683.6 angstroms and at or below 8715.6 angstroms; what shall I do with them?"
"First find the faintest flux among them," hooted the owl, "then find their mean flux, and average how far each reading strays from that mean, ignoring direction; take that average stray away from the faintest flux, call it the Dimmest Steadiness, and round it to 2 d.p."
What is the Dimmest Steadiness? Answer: 1.88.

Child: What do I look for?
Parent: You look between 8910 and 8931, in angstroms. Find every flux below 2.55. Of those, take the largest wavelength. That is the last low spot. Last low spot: 8928.90 angstroms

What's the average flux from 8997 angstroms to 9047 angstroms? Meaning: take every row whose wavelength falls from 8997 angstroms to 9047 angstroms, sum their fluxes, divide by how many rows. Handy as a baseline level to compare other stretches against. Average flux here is 2.29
